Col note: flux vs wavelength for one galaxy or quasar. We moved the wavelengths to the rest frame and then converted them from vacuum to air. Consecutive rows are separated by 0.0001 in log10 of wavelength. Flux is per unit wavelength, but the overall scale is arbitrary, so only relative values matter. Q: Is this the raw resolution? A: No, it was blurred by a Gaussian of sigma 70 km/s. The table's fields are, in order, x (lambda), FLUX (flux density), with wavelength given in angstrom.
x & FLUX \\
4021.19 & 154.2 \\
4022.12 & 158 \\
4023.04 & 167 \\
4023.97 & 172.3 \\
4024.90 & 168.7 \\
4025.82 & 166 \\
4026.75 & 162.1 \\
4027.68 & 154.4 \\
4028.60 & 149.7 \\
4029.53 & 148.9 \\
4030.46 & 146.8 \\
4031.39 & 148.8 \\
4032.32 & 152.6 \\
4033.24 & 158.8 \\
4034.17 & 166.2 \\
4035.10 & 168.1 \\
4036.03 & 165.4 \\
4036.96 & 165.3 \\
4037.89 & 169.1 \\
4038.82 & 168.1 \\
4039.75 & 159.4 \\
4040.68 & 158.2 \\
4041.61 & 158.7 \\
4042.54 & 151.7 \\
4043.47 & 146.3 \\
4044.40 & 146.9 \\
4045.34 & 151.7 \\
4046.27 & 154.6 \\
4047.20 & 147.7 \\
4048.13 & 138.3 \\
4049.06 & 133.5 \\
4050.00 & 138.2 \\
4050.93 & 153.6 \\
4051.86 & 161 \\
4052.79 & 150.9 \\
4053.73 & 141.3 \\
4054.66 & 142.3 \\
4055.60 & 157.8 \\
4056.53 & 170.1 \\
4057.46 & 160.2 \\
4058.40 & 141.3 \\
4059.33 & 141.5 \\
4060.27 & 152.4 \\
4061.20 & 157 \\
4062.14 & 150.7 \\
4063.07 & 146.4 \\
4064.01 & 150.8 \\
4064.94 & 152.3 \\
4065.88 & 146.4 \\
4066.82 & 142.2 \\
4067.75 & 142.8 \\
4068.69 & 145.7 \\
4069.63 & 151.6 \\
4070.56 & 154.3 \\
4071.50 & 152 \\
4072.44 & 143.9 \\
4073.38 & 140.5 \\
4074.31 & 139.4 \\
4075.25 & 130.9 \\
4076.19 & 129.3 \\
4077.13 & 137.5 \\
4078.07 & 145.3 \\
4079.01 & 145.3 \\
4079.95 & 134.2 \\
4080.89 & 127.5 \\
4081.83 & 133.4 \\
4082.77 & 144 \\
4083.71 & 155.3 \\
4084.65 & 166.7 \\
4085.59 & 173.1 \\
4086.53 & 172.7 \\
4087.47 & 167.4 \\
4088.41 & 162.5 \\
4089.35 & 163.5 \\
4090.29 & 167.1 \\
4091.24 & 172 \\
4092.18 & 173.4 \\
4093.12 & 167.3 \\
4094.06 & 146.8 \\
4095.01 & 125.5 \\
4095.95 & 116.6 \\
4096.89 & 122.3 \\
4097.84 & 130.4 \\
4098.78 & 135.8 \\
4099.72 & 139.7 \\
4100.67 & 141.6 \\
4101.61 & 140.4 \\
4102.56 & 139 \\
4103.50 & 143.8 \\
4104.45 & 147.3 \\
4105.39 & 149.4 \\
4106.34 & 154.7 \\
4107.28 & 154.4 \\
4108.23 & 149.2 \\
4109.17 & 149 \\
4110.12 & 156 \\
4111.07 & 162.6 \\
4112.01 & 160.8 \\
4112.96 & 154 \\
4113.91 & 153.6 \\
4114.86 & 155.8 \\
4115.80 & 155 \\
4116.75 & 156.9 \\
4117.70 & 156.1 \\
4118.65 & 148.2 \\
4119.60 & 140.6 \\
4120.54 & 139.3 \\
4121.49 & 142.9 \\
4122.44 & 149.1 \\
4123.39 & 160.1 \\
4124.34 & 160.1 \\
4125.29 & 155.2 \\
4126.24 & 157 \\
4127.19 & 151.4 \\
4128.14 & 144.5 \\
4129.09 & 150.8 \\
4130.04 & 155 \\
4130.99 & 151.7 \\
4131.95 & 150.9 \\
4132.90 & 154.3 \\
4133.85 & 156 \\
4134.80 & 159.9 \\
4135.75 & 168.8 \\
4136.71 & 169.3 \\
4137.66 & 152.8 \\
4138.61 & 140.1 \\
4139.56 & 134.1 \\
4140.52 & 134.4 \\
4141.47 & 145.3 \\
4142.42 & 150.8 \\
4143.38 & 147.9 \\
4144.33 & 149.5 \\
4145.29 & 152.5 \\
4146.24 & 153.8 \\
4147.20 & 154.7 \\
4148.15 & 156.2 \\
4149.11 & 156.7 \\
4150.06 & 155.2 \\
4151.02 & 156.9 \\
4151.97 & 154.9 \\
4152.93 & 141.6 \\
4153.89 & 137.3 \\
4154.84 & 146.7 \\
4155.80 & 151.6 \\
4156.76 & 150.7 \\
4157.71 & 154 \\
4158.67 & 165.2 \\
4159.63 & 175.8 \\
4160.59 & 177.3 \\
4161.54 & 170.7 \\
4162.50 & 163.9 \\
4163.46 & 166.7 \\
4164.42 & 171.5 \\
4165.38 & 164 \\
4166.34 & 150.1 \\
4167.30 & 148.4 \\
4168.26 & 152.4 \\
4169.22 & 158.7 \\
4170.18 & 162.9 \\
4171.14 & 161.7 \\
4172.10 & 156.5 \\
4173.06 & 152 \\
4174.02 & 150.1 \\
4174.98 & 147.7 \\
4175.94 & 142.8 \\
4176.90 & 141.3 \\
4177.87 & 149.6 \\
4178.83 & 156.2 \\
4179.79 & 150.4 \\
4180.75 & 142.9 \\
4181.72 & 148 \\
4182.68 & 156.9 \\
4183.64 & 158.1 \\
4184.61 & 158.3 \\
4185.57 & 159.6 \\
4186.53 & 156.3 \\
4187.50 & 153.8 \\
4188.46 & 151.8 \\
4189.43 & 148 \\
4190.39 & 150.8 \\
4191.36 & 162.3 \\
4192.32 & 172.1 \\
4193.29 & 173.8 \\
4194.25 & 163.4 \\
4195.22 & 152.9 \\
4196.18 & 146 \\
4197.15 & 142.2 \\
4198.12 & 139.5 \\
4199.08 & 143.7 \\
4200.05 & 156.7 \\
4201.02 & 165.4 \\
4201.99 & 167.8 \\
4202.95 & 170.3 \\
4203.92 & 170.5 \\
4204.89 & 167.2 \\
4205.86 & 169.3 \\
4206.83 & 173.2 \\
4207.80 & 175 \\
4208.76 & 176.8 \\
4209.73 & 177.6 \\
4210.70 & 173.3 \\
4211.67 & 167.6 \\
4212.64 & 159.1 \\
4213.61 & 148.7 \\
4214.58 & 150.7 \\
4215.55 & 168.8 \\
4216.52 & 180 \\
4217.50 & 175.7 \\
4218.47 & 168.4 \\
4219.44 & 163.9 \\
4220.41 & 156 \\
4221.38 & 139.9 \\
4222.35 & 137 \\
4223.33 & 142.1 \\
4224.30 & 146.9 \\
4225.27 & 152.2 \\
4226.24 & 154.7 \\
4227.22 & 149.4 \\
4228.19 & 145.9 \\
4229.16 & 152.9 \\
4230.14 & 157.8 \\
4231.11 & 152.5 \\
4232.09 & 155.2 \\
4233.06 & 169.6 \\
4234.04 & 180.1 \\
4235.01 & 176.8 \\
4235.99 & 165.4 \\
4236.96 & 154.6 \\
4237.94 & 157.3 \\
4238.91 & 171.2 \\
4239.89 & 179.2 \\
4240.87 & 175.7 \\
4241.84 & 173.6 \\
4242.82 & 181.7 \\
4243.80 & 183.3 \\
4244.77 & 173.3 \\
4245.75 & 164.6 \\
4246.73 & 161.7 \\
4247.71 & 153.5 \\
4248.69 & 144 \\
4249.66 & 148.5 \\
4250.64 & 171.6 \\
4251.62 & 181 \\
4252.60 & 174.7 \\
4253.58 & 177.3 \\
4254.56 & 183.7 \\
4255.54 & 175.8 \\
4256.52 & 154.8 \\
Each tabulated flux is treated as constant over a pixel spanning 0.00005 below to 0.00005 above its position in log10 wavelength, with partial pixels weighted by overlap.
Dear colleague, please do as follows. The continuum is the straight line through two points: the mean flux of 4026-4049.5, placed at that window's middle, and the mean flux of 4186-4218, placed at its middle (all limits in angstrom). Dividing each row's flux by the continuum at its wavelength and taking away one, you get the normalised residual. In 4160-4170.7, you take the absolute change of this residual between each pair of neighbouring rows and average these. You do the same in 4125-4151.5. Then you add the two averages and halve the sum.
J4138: 0.0315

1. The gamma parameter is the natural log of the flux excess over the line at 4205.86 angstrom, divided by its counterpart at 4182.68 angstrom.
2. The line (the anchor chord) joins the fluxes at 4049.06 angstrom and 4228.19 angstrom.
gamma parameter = 0.6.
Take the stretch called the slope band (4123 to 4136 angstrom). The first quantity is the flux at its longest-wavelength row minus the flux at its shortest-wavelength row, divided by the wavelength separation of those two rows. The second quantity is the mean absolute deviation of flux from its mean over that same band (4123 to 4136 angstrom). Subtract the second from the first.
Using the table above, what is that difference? -3.5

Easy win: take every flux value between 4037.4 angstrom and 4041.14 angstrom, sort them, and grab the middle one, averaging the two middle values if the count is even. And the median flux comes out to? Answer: 164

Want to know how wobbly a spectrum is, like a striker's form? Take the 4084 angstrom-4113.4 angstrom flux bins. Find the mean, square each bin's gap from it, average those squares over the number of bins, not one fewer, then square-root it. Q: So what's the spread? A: 15.4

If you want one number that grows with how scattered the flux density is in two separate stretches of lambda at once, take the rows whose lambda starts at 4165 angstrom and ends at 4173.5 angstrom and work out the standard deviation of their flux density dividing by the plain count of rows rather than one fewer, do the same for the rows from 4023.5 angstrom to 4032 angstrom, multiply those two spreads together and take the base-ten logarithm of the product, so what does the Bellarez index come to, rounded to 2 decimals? 1.71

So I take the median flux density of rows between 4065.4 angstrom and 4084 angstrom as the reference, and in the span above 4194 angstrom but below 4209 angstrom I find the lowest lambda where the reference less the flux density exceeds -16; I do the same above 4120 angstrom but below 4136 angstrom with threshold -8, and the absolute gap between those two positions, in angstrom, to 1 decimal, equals 74.7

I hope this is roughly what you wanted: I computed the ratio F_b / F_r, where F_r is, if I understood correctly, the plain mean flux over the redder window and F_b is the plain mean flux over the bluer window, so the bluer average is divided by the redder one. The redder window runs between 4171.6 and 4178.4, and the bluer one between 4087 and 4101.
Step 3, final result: 1.001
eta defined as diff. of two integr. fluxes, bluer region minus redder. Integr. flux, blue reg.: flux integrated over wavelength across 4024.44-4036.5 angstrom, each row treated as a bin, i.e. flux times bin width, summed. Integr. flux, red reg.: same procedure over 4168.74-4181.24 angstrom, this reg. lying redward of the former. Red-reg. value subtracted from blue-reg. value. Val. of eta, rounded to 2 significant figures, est 12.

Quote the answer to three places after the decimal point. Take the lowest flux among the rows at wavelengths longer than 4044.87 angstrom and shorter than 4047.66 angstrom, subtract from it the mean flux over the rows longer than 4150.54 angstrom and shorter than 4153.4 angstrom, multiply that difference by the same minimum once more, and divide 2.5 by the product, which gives -0.005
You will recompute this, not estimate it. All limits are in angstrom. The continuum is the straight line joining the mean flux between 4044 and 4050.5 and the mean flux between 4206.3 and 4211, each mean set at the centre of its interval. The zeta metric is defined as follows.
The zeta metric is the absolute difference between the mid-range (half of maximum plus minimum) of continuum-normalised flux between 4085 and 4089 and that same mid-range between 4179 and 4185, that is 0.22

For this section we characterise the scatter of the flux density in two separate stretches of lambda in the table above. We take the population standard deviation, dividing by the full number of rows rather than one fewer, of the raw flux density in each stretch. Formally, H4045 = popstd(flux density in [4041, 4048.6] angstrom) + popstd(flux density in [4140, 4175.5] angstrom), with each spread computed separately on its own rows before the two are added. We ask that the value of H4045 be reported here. 15.3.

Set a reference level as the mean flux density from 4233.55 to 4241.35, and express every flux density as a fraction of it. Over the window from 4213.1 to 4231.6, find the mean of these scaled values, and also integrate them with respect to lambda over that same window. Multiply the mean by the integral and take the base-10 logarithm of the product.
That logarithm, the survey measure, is 1.19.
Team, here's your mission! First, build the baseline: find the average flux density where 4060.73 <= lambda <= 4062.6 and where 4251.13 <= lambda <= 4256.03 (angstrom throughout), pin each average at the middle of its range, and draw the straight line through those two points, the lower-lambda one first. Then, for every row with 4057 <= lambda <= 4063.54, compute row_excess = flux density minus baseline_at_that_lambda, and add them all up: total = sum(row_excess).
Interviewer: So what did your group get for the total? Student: -26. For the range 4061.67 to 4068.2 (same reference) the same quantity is -48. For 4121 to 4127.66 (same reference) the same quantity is -57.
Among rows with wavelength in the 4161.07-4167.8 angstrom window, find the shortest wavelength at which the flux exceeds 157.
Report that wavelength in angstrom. 4161.54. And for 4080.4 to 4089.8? 4084.65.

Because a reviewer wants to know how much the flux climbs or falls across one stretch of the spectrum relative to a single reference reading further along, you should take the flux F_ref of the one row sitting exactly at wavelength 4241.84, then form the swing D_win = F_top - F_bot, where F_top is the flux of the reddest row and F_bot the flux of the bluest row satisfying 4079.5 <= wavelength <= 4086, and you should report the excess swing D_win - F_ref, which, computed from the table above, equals -135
